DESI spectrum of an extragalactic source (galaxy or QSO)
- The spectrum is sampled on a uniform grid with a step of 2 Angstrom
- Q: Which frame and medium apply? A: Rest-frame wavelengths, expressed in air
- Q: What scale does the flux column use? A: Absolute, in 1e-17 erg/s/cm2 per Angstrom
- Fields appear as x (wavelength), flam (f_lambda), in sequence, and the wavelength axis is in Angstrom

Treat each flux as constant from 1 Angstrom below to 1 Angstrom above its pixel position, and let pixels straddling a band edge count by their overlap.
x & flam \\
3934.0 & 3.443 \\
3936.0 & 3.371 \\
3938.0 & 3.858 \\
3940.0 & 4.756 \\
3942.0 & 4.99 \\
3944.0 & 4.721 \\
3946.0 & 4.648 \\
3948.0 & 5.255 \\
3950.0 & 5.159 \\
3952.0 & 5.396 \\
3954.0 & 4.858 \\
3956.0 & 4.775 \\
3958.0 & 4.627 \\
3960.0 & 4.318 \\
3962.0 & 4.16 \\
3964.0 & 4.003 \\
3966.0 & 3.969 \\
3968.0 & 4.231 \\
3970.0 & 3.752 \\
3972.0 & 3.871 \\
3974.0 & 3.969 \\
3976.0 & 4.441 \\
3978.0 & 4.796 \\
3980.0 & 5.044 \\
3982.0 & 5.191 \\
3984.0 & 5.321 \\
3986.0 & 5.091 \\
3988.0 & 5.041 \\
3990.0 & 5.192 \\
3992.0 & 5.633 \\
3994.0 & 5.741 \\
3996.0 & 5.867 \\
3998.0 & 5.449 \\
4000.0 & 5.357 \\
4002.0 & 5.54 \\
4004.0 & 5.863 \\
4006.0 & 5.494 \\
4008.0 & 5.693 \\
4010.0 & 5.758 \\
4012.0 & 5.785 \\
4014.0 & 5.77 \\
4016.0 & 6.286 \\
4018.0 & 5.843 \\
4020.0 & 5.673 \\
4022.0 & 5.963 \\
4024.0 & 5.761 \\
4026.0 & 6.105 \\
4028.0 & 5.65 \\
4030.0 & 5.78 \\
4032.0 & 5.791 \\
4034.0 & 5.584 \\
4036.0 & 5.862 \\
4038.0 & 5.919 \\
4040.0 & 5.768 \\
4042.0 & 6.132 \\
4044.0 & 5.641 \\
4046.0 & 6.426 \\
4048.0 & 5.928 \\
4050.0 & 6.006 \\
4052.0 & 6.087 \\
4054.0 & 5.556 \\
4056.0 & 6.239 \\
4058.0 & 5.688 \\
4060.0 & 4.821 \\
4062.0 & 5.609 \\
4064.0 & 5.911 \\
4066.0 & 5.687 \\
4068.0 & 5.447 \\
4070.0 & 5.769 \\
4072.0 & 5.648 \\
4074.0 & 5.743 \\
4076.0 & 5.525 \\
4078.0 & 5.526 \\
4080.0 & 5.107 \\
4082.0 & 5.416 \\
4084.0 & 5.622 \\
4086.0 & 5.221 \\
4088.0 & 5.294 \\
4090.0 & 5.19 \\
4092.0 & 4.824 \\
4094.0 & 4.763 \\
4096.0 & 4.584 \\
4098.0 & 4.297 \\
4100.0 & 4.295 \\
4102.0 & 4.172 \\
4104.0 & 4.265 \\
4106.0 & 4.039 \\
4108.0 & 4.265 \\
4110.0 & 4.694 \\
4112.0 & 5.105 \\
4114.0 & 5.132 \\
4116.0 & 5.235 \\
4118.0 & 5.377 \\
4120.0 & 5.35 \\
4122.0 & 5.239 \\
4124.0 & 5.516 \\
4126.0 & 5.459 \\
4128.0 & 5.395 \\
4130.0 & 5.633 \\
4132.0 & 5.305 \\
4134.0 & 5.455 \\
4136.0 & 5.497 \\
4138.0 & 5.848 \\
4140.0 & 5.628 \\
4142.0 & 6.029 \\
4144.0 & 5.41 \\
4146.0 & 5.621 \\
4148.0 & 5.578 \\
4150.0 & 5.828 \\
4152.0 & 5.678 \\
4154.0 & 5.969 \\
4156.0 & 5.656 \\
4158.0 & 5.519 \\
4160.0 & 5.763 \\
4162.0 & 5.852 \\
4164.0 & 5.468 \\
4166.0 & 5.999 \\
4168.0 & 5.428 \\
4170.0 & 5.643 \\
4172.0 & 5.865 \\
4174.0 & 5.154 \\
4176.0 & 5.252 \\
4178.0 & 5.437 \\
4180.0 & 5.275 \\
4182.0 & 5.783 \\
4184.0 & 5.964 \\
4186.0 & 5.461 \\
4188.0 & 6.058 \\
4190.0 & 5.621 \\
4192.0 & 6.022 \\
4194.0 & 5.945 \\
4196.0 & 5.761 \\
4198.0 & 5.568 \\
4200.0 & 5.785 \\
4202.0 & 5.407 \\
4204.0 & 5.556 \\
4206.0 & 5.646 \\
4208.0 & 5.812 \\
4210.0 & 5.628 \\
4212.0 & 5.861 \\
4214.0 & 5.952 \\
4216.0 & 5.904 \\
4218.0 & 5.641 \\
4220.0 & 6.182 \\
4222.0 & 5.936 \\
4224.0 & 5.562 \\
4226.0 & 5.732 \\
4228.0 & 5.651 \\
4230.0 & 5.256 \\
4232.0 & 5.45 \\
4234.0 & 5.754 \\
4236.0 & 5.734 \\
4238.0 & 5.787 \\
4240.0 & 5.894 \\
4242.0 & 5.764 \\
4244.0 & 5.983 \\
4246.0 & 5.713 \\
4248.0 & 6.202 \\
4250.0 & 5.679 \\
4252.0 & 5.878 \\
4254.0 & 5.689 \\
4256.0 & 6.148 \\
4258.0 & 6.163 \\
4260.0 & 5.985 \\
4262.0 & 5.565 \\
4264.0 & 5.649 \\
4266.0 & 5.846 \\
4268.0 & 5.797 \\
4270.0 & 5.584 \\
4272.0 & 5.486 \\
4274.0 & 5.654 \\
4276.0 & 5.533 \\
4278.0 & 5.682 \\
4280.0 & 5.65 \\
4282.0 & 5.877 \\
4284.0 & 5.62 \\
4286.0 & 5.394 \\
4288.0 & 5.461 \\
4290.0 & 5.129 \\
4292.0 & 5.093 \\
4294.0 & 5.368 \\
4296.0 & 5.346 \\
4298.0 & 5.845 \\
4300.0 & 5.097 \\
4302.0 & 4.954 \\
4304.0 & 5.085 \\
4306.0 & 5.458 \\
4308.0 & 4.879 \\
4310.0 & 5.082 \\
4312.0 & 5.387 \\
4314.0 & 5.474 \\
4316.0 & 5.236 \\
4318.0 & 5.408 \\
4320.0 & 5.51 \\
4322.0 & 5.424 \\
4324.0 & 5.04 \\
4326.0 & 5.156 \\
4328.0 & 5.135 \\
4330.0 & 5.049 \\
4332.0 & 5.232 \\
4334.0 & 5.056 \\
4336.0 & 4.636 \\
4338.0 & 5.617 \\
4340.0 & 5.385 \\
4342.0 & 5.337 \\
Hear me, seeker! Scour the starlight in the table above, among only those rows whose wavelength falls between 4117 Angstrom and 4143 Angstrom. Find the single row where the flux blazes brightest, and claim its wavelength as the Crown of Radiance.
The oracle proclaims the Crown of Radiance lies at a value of 4142.0 Angstrom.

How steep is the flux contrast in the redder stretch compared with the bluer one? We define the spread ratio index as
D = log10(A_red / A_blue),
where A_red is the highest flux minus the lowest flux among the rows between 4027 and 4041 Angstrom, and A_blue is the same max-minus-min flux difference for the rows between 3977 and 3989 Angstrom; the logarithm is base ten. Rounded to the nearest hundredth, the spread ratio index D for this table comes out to -0.20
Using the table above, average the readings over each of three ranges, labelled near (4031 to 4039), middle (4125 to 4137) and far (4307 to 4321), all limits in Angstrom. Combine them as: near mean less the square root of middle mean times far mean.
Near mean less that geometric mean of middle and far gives 0.42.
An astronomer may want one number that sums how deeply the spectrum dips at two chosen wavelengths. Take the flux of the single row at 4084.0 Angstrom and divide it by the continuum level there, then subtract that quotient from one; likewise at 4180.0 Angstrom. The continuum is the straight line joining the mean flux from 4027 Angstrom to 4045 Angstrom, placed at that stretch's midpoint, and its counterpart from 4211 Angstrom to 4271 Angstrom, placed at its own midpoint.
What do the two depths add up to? 0.12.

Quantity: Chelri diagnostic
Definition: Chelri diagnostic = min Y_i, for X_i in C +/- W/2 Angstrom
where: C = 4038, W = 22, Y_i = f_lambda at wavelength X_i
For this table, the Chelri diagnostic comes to 5.584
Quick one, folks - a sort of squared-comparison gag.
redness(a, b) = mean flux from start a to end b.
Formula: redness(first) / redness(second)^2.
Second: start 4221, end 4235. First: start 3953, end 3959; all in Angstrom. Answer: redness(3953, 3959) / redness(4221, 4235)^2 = 0.150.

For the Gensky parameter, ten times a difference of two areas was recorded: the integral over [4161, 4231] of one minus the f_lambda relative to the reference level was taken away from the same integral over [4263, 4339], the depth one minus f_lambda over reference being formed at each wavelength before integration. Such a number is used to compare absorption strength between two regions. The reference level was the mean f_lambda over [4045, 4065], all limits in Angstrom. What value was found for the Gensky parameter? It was 43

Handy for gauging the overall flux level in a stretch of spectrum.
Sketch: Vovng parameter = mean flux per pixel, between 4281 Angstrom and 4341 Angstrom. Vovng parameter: 5.3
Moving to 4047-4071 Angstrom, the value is 5.7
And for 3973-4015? 5.3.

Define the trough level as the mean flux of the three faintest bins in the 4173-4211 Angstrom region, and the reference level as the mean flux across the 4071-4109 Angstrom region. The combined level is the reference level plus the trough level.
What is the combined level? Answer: 10.2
